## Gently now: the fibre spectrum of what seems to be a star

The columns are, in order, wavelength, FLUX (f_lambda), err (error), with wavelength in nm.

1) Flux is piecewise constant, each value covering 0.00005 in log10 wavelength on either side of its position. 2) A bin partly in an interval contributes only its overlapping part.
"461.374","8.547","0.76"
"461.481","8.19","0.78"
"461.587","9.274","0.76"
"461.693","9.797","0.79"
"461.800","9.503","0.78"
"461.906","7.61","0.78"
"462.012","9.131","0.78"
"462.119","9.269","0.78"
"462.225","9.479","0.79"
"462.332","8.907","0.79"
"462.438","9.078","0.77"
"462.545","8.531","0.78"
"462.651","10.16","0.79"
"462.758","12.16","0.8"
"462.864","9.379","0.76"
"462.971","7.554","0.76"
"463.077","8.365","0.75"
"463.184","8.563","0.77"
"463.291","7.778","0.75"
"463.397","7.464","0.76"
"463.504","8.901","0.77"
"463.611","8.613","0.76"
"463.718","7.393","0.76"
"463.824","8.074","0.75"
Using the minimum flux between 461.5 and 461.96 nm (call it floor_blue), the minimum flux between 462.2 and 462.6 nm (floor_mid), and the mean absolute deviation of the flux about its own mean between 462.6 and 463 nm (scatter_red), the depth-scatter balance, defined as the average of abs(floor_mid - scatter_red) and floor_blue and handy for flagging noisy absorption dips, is 7.4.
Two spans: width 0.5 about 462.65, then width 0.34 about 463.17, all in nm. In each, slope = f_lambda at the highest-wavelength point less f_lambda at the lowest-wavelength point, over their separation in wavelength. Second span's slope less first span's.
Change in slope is -3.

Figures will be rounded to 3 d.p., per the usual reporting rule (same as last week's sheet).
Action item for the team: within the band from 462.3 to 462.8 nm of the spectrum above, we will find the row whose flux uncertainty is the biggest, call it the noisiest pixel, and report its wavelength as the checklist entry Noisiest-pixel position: 462.758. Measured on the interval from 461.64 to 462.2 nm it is 461.693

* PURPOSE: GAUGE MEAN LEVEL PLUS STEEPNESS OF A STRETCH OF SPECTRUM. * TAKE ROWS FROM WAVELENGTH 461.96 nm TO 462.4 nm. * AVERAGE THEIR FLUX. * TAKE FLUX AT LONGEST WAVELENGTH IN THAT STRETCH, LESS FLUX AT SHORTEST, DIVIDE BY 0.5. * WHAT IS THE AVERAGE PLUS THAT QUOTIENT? 8.7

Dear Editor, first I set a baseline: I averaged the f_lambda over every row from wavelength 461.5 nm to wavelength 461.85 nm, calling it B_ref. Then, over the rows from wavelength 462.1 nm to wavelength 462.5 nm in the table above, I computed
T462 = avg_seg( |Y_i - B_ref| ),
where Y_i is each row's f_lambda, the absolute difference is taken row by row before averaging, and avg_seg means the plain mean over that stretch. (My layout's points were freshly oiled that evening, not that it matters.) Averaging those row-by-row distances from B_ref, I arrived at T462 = 0.3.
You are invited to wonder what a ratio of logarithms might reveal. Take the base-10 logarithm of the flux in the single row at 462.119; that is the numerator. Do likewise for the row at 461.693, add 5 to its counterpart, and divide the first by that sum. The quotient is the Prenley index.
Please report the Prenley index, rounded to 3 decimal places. 0.161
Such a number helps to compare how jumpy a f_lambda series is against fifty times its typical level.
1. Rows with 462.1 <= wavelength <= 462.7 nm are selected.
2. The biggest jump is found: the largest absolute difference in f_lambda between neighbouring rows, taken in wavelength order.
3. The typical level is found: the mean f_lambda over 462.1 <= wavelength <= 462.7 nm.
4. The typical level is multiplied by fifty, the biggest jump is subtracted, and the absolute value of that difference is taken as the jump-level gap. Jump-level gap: 460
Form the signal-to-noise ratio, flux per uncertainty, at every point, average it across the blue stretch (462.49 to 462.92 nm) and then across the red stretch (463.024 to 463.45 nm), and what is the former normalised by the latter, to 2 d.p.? 1.21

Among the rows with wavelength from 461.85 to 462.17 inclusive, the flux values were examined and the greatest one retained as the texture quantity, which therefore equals 9.269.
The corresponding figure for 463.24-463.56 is 8.901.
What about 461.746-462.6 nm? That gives 9.503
